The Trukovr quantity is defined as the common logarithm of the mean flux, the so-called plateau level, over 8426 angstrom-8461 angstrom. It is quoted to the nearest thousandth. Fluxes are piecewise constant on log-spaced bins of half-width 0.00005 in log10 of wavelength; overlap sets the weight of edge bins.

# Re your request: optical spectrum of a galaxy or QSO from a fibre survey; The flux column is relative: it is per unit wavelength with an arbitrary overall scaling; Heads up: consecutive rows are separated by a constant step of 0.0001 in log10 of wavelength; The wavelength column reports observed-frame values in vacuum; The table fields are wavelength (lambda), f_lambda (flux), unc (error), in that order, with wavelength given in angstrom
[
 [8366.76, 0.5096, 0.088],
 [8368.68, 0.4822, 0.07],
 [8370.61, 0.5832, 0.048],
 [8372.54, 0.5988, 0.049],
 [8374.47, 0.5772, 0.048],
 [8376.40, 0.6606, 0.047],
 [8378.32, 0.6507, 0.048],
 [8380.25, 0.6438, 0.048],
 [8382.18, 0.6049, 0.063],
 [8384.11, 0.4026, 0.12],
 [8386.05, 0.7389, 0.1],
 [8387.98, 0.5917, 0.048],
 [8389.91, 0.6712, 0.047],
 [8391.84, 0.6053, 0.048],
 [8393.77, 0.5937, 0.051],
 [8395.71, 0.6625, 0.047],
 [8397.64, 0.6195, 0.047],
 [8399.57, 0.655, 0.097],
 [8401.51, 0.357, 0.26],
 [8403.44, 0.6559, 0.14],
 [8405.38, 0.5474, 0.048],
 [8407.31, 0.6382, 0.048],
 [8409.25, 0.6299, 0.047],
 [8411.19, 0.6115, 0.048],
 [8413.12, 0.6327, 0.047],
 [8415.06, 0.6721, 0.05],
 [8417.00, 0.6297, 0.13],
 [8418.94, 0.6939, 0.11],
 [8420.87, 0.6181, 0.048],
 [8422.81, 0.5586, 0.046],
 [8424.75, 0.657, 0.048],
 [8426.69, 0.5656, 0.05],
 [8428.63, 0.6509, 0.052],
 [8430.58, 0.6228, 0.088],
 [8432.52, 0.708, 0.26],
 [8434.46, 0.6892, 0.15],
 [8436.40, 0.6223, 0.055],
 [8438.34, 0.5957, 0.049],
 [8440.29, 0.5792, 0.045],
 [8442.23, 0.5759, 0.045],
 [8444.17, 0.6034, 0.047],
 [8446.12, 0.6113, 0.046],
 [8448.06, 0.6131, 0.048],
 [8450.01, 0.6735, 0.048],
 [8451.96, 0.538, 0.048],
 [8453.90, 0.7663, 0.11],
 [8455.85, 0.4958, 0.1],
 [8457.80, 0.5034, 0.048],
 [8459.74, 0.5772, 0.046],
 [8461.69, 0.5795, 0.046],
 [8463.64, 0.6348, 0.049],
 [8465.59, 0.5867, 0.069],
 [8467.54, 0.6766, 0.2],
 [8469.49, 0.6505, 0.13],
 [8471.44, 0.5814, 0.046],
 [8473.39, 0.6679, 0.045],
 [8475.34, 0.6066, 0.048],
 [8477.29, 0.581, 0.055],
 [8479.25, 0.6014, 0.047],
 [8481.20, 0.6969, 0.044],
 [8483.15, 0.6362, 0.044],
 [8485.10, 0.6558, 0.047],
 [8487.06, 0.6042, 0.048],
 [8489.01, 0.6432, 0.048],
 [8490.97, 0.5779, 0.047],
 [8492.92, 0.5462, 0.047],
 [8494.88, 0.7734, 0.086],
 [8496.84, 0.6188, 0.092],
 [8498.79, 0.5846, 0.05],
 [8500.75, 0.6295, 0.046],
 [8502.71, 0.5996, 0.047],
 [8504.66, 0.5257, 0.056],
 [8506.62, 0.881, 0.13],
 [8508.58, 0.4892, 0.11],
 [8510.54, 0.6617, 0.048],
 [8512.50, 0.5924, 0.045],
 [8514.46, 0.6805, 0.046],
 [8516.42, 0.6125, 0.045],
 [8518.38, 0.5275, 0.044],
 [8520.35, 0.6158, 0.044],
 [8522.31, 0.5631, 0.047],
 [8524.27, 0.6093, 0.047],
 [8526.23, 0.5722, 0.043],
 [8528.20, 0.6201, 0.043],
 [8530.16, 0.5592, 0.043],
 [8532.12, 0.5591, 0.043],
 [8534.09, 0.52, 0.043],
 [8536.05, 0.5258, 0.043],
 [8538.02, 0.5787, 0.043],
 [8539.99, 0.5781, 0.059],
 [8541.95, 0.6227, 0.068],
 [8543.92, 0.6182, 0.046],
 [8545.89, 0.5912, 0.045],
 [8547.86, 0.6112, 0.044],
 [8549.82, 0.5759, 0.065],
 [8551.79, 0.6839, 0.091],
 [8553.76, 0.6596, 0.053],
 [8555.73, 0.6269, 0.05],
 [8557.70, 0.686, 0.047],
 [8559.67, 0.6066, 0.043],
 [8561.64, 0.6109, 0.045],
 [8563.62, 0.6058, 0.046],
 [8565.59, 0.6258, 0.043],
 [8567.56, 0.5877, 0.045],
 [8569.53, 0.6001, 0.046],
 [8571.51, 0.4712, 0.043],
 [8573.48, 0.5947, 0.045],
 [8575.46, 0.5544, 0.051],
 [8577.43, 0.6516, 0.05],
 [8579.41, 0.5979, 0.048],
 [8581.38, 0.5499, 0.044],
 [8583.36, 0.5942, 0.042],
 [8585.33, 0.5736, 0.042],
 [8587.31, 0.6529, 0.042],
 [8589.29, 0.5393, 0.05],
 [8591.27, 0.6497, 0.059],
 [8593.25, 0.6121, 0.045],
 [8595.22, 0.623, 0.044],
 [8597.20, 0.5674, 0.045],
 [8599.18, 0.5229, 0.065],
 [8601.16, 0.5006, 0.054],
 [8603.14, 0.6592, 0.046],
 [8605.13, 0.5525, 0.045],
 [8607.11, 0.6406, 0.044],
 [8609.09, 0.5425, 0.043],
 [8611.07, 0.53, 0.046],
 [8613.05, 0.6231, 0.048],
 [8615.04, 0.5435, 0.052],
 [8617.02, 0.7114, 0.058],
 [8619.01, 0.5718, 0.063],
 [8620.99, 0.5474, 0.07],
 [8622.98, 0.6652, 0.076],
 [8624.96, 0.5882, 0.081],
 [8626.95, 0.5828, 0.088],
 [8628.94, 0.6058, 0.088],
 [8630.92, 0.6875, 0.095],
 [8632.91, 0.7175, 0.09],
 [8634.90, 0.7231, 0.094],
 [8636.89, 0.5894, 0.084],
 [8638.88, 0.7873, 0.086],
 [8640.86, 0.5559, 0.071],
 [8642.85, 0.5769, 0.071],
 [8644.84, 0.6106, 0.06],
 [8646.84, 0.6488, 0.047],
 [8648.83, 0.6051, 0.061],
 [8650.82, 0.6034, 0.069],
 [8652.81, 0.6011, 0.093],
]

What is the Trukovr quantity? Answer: -0.214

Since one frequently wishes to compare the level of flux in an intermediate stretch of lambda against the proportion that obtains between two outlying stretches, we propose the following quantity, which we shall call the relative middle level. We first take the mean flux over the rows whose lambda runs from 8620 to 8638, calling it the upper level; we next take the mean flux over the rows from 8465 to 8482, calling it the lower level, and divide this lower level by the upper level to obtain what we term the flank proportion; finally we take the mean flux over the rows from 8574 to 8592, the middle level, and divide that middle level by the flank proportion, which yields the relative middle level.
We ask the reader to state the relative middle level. 0.602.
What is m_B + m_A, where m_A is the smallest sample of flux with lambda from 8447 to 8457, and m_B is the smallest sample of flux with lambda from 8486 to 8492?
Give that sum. 1.07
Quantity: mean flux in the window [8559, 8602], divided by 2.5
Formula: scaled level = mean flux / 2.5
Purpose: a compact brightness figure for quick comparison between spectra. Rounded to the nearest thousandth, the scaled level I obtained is 0.234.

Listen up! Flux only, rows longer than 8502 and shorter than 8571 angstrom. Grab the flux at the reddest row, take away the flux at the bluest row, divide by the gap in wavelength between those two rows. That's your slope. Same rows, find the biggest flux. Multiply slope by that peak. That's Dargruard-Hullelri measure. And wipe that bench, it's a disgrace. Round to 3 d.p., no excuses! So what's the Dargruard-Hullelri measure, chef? 0.000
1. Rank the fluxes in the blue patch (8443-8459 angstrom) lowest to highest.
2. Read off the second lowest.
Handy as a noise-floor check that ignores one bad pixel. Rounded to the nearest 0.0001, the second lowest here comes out 0.5034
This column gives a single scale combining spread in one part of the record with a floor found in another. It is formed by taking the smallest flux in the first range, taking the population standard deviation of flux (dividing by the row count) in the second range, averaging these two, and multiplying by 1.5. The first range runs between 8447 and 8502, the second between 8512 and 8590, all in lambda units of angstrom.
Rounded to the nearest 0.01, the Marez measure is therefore 0.41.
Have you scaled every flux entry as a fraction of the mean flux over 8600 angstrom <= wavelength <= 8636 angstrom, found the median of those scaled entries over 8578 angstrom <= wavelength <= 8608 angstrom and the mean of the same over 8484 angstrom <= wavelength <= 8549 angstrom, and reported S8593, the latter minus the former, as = 0.017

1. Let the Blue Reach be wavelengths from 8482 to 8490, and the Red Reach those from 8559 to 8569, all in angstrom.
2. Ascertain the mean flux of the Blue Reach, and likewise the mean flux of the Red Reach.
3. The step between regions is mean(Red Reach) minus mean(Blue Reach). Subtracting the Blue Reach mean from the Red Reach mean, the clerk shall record -0.03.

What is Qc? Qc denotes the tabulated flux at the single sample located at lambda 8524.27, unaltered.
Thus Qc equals 0.6093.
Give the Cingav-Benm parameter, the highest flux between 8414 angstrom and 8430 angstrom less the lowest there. 0.14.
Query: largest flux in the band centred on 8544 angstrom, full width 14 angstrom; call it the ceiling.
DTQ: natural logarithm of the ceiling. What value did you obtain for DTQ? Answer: -0.474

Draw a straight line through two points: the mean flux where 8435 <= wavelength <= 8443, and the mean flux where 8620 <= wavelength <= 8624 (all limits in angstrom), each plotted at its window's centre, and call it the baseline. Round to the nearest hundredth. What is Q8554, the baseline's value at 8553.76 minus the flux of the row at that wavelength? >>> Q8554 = -0.06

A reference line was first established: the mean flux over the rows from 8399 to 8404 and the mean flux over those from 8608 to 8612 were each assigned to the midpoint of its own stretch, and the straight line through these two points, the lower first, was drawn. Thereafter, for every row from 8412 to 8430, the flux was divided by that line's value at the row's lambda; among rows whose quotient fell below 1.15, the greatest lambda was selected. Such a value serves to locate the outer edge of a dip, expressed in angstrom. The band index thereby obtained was 8426.69 angstrom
